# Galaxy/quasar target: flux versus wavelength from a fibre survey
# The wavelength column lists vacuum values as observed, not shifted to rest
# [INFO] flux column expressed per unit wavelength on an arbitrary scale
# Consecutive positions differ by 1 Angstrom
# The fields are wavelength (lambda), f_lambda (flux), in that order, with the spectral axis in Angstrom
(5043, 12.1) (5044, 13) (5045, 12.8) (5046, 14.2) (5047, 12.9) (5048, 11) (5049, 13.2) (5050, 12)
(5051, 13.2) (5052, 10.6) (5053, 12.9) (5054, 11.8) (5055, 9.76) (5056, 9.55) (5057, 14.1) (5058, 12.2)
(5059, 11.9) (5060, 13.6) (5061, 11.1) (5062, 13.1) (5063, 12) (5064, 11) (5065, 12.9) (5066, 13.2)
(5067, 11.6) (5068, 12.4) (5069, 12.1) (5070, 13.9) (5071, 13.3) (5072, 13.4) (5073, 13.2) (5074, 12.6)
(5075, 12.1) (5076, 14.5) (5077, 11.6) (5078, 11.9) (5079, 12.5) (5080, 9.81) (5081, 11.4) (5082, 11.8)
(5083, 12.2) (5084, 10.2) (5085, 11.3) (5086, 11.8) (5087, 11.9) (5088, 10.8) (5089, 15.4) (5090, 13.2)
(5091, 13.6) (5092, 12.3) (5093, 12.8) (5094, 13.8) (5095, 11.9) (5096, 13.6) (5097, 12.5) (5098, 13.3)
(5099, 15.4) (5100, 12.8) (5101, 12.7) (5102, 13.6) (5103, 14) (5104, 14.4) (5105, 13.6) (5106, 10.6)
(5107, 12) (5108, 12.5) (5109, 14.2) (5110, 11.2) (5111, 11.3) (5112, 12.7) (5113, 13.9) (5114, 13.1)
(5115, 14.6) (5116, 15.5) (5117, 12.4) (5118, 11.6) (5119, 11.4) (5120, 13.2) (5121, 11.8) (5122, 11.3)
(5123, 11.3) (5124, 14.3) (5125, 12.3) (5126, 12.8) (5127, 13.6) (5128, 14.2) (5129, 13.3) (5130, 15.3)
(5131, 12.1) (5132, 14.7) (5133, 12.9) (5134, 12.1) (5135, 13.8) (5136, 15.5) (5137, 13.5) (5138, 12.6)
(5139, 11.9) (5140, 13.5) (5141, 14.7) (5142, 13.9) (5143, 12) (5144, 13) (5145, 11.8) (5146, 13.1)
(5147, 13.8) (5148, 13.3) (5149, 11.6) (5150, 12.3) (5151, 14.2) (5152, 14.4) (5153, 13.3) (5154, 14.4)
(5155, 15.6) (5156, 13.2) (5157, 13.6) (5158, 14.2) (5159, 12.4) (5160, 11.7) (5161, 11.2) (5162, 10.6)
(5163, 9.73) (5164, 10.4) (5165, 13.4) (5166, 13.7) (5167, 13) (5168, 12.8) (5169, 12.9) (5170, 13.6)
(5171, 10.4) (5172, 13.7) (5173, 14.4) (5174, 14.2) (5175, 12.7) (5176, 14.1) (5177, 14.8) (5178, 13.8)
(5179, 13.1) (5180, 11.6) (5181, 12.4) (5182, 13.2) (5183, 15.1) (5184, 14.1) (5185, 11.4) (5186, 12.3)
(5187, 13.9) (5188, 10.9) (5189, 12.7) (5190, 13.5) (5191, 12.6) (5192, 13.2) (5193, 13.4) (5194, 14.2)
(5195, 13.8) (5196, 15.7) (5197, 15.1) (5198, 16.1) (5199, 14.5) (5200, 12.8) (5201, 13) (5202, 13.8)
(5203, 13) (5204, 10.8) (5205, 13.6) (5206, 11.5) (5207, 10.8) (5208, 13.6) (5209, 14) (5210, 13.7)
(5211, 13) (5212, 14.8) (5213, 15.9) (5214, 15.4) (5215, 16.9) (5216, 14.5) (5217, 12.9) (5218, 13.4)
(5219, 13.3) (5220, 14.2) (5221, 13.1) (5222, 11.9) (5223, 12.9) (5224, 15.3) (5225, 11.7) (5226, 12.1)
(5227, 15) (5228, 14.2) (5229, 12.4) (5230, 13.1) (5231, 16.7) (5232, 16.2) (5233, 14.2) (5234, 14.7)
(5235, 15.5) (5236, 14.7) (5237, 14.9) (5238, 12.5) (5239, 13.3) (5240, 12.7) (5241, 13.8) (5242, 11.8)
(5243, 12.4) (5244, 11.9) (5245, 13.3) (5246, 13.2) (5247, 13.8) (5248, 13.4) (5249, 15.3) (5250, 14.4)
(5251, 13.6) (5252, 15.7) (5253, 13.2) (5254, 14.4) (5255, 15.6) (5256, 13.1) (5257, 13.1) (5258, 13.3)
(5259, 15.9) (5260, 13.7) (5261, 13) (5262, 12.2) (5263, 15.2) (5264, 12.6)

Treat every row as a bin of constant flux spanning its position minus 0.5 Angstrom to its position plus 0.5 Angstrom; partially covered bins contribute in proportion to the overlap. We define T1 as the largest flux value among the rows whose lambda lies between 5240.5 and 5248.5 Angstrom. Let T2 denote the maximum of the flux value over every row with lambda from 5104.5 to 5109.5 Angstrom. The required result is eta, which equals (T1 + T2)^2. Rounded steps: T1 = 13.8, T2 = 14.2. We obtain 784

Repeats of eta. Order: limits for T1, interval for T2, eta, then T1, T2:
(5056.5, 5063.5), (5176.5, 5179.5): 835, 14.1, 14.8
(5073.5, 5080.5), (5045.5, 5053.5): 824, 14.5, 14.2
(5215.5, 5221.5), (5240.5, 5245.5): 801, 14.5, 13.8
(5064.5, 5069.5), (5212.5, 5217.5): 906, 13.2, 16.9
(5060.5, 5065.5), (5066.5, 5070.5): 729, 13.1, 13.9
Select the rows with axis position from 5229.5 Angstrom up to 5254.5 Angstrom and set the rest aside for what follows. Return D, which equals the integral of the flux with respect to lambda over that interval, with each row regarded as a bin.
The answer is 349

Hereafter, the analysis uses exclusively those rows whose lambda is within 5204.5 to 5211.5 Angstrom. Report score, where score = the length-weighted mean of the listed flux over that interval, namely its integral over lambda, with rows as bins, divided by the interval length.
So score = 12.9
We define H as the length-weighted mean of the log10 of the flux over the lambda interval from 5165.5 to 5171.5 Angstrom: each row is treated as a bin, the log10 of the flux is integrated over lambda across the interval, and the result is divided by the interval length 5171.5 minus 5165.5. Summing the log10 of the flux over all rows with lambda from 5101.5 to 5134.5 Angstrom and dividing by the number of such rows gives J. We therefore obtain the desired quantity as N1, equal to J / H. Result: 1.01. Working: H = 1.10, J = 1.11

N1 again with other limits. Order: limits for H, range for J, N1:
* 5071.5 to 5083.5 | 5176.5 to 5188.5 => 1.02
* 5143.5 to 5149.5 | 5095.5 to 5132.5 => 1.01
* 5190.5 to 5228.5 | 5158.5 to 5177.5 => 0.97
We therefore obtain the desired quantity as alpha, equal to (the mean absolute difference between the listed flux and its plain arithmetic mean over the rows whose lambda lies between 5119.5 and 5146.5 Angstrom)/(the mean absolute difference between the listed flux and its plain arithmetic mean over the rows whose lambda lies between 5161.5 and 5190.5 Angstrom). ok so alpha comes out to 0.85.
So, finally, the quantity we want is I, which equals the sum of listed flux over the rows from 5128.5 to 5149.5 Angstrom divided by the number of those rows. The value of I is 13.3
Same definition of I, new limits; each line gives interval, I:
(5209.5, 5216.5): 14.9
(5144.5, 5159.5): 13.4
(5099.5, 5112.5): 12.7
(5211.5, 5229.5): 13.9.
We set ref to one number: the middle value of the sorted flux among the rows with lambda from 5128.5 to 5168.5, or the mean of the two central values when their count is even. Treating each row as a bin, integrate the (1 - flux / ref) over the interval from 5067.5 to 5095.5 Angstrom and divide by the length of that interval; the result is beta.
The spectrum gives 0.06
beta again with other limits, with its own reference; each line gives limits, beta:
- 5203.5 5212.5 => 0.03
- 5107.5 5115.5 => 0.02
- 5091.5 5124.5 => 0.03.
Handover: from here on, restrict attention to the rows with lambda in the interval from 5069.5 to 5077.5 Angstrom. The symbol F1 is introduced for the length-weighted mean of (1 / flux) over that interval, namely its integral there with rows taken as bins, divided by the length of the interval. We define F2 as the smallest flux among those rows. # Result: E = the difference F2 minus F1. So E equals 11.5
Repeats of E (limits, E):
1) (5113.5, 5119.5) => 11.3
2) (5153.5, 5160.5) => 11.6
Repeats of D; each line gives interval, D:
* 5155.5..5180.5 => 319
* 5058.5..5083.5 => 309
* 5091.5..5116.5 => 328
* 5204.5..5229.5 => 340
